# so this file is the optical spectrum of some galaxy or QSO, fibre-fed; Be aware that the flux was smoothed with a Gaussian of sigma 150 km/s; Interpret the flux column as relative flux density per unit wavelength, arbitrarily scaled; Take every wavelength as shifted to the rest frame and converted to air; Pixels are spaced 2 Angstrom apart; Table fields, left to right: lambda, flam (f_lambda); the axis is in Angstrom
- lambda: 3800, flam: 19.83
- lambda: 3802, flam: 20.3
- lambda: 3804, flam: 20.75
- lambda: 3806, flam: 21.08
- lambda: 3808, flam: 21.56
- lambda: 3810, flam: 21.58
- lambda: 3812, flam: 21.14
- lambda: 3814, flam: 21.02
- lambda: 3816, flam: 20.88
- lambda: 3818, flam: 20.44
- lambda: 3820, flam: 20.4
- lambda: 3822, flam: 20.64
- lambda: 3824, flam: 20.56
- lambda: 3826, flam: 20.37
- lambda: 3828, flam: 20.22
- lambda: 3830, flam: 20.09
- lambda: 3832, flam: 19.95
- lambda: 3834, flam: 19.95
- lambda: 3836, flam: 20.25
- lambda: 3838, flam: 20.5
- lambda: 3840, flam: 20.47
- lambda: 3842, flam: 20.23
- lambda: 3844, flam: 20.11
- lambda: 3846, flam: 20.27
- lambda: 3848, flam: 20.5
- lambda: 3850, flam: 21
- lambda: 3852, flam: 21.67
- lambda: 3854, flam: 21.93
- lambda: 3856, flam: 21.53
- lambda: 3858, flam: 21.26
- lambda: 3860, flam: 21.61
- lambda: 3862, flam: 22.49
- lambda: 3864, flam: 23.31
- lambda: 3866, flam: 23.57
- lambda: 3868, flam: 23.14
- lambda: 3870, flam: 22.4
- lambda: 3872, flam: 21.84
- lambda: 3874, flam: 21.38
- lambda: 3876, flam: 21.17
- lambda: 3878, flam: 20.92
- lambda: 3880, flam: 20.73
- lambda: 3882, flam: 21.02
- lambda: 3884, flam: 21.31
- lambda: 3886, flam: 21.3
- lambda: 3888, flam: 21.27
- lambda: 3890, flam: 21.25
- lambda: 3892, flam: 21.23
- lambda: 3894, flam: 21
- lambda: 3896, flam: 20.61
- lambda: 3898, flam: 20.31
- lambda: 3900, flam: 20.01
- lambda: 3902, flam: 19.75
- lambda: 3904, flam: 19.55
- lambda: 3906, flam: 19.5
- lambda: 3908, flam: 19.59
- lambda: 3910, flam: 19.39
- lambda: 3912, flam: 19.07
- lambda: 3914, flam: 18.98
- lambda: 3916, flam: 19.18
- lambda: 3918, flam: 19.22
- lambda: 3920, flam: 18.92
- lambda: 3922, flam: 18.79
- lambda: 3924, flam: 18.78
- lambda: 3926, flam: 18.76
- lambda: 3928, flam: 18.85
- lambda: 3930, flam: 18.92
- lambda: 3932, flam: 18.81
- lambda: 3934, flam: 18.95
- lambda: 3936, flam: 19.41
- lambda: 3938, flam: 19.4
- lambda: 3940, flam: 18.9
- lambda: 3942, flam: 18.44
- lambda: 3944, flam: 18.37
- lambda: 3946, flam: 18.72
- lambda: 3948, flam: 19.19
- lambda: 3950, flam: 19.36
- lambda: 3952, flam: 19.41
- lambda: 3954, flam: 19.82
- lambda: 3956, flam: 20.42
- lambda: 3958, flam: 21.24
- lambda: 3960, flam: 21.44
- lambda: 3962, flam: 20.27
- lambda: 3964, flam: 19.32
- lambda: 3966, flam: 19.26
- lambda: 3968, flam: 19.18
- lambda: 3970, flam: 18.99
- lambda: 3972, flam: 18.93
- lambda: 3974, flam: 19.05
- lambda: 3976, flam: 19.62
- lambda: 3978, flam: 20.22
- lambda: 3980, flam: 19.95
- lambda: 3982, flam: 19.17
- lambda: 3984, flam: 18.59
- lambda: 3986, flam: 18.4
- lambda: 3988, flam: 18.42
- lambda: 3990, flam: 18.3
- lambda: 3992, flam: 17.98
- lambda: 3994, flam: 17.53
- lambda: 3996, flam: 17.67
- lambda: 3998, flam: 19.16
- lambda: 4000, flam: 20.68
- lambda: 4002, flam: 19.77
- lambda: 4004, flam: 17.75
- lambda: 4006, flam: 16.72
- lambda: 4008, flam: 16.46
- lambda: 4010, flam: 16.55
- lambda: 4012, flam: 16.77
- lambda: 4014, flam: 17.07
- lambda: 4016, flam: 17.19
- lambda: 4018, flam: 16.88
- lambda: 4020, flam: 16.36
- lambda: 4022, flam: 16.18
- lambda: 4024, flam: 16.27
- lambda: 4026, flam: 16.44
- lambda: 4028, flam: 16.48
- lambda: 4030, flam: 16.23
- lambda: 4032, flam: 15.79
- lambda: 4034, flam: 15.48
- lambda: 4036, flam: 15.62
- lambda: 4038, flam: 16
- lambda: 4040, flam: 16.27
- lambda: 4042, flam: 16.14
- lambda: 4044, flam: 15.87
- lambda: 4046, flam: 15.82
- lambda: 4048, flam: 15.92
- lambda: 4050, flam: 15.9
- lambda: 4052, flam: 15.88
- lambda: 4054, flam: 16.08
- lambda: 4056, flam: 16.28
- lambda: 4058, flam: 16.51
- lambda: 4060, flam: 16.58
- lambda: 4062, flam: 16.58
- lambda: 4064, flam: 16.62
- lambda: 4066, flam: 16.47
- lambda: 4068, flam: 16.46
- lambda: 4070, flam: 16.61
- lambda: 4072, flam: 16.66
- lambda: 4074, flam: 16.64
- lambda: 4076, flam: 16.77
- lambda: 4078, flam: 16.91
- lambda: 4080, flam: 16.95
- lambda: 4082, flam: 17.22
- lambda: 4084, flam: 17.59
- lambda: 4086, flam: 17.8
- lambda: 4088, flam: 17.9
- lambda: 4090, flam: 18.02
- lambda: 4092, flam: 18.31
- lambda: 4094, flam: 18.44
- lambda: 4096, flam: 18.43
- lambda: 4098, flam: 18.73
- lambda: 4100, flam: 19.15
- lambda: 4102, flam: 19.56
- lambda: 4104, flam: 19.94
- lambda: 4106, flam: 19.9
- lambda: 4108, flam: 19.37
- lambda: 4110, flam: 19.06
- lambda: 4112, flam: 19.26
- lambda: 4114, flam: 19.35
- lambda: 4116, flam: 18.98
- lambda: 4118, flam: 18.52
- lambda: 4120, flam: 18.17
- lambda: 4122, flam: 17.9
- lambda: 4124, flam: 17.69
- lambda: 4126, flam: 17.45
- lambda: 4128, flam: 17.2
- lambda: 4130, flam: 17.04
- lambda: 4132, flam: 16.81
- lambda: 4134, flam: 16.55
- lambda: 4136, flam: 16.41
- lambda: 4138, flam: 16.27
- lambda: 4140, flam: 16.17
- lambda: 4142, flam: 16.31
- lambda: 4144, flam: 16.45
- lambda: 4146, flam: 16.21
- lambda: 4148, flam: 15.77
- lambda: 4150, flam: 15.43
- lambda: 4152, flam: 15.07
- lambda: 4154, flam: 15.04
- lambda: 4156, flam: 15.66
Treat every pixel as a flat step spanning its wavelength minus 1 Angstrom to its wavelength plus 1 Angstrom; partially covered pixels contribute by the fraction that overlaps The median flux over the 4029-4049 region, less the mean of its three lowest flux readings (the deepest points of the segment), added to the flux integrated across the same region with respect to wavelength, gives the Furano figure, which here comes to 319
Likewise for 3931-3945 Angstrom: 265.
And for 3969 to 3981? 234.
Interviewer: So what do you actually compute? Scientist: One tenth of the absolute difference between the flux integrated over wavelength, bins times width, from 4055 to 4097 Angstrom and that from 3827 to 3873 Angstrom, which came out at 26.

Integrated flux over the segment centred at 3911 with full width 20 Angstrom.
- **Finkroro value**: 386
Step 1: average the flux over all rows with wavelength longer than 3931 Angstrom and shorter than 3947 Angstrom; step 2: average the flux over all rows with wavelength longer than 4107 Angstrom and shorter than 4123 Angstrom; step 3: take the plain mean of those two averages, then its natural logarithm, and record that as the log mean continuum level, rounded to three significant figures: 2.94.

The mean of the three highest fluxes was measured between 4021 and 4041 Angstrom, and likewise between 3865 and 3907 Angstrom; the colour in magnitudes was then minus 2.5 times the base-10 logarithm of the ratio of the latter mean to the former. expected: -0.4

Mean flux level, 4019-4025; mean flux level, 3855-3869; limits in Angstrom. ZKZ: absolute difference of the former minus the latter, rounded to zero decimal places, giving 6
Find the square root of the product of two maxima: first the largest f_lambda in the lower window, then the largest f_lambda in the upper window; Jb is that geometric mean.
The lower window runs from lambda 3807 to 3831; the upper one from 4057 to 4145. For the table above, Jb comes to 20.7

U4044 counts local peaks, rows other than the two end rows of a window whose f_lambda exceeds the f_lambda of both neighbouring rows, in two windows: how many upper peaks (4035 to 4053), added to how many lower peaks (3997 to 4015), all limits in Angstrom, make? 3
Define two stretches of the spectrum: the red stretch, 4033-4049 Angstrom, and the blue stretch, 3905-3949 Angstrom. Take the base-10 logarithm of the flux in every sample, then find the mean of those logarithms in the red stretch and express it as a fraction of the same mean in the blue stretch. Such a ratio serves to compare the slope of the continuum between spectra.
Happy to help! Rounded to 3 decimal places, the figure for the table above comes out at 0.939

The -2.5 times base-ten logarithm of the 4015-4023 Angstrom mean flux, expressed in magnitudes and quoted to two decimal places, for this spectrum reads -3.05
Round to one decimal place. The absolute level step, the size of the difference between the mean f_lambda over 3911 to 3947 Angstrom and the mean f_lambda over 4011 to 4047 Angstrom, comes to 2.6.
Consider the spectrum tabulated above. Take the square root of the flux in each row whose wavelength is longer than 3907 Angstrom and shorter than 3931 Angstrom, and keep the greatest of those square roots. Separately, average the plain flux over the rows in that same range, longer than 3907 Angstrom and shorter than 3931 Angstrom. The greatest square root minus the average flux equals -14.6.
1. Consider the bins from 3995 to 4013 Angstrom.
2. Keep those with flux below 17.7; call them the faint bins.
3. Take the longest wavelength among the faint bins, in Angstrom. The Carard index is 4012 Angstrom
